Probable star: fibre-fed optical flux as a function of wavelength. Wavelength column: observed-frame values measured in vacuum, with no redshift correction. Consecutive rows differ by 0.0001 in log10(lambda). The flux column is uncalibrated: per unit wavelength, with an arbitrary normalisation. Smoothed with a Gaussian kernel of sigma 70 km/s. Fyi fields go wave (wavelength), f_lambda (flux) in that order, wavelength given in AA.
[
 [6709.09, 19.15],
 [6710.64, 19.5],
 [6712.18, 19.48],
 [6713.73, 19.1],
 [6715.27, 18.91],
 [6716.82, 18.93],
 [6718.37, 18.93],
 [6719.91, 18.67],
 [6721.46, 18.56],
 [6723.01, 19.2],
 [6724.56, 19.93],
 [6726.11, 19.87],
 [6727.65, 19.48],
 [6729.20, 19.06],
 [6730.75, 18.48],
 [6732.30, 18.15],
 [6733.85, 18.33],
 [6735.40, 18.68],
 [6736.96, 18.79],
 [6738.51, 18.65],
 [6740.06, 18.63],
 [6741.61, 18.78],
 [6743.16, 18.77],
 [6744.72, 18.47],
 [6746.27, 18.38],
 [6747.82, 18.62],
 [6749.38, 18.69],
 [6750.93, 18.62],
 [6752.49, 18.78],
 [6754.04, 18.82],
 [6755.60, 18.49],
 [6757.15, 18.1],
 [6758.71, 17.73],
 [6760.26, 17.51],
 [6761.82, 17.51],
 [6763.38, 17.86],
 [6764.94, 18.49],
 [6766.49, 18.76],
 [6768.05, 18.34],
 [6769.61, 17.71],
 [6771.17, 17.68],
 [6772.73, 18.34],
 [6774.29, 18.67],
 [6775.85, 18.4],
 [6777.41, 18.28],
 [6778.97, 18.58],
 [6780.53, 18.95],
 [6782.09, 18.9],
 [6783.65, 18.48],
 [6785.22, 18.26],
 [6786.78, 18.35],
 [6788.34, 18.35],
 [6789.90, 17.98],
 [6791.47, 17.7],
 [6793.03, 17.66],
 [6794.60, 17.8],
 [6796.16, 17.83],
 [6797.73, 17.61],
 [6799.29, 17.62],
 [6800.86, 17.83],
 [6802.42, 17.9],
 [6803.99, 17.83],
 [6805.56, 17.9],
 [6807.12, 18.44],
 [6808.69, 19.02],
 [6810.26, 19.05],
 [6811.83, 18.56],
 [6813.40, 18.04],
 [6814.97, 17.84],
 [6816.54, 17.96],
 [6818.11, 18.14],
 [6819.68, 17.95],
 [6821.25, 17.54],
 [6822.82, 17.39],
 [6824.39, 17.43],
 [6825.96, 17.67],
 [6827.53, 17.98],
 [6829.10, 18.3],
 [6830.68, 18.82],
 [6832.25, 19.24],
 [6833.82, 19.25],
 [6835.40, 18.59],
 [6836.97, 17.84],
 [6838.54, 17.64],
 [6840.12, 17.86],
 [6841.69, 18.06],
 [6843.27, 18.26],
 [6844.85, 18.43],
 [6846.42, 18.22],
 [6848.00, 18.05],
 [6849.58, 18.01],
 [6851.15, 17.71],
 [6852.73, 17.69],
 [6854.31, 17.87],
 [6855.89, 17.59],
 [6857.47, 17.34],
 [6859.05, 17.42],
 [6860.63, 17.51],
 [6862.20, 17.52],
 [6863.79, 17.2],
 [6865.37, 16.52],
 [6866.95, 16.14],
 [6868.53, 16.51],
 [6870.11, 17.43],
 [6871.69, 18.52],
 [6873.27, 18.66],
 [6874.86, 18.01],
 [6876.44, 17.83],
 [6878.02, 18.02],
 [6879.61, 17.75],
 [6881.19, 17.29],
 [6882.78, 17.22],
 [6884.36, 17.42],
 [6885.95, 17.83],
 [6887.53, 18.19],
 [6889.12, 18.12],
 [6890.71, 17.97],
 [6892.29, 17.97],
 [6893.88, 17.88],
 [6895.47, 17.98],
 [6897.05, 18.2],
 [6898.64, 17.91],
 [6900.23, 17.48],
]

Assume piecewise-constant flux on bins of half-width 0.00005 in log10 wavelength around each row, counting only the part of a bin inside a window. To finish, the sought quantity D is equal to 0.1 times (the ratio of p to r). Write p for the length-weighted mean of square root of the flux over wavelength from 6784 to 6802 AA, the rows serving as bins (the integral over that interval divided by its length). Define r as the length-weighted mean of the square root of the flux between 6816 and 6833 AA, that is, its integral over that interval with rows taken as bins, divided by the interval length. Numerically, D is 0.100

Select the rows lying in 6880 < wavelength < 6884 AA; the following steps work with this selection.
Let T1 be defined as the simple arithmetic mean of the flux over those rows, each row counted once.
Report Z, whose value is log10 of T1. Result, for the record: 1.24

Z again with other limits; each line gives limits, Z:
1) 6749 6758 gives 1.27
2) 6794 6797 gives 1.25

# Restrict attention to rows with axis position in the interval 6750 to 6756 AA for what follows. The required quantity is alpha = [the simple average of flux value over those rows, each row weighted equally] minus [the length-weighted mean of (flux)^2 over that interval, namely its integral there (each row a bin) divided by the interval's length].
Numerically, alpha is -331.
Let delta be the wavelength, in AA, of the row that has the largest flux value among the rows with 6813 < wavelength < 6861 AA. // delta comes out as 6833.82 AA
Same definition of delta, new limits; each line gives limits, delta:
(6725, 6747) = 6726.11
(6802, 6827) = 6810.26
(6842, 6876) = 6873.27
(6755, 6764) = 6755.60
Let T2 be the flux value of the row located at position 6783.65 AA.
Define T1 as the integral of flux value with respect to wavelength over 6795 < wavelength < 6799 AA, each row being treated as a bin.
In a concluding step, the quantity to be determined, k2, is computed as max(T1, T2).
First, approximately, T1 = 71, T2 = 18.48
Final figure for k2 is 71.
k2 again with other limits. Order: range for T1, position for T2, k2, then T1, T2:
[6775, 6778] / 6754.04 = 55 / 55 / 18.82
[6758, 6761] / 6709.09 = 53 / 53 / 19.15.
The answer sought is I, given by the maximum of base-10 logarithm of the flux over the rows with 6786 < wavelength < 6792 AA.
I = 1.26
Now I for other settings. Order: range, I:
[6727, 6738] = 1.29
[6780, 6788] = 1.28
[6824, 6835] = 1.28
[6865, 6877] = 1.27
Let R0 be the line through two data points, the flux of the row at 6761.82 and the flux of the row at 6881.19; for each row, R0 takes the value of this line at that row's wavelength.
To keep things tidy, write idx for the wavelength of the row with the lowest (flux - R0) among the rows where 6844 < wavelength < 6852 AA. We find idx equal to 6851.15 AA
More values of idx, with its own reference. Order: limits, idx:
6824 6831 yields 6824.39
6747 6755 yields 6747.82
